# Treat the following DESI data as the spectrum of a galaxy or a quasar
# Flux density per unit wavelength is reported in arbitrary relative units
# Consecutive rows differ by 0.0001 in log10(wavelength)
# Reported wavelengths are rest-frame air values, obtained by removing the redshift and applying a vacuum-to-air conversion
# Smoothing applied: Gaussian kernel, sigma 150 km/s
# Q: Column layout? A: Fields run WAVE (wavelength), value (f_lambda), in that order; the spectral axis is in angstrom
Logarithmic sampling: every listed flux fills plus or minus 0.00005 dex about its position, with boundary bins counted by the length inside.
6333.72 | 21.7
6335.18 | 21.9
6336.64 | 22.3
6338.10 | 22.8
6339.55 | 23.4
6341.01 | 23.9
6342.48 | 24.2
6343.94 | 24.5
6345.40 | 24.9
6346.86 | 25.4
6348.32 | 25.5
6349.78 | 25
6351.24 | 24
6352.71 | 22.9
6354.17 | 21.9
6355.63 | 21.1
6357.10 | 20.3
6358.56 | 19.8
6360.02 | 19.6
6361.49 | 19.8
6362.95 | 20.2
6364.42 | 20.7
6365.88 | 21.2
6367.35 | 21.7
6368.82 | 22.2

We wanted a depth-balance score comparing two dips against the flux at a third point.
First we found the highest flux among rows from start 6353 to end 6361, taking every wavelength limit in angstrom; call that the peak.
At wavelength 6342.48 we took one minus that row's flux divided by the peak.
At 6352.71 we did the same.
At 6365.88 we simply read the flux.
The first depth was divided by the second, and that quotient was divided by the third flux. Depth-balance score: 0.11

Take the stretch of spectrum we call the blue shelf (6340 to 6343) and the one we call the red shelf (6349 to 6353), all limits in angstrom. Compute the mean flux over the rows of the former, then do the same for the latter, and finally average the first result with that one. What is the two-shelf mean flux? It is 24.0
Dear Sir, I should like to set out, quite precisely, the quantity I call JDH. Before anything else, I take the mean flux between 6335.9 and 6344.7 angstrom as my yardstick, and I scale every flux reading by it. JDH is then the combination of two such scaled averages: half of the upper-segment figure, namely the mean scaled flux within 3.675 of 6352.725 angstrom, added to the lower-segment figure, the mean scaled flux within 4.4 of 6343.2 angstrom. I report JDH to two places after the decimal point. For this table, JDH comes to 1.53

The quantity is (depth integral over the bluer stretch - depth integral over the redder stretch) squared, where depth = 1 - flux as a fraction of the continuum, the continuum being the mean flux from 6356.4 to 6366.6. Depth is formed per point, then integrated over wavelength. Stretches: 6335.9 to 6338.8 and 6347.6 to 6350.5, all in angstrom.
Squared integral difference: 0.15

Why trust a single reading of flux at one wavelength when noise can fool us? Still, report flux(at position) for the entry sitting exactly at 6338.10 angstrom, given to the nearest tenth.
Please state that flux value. 22.8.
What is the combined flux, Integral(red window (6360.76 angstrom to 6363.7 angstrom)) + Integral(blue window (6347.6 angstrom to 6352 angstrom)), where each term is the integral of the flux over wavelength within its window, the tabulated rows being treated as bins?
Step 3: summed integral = 168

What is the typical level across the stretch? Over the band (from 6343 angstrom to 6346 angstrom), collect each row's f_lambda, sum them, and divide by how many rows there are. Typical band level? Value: 24.7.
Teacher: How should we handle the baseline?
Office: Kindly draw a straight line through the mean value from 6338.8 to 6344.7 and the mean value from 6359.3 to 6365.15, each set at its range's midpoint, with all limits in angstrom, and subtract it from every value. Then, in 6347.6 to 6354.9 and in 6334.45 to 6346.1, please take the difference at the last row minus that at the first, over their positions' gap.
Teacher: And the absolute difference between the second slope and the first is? 0.91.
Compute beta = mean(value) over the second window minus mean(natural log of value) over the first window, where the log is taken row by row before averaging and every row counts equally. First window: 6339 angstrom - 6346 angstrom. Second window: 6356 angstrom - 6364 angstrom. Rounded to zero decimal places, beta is 17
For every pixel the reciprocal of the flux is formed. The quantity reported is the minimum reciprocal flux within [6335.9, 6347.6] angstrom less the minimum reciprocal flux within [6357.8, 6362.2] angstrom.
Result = -0.011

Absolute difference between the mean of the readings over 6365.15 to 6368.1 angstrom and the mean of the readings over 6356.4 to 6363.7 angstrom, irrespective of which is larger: 1.5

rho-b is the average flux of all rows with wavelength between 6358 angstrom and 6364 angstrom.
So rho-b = 19.9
